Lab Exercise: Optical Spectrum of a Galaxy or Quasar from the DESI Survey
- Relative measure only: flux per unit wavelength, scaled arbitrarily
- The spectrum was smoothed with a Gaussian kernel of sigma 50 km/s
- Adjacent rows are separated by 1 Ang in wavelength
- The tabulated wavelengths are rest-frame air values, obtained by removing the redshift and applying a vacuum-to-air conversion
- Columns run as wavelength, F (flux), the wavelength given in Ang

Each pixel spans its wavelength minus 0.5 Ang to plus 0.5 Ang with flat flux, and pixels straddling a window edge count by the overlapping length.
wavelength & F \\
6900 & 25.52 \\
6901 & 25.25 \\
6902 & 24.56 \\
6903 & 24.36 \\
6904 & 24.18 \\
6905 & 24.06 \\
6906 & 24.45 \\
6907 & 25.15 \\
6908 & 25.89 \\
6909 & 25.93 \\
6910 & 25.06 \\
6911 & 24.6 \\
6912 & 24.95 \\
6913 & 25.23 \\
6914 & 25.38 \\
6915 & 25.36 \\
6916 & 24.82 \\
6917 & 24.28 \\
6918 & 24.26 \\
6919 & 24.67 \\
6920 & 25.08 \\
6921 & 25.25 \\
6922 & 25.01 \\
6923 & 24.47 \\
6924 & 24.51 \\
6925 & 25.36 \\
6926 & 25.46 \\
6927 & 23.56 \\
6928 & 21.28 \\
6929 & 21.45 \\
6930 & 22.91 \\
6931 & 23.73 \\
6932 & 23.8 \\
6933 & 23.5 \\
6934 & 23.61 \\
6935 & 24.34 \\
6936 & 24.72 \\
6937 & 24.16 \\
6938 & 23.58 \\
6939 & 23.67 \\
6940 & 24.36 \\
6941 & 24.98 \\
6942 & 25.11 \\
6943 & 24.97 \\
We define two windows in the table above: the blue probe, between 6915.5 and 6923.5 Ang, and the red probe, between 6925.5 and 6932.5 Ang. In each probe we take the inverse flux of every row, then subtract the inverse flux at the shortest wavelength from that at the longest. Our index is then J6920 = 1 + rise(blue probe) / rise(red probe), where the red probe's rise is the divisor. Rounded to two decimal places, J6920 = 1.21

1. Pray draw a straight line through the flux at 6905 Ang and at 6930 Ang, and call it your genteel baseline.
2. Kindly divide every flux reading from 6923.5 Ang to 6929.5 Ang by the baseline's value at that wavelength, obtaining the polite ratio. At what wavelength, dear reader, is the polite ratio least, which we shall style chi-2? 6928 Ang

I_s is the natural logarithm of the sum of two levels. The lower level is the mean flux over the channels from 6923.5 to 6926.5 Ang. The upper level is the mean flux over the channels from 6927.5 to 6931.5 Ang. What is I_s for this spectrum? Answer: 3.86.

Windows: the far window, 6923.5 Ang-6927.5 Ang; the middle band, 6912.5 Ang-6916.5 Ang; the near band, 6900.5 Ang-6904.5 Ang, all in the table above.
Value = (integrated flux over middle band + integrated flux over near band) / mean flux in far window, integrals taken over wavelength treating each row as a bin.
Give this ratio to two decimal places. 8.06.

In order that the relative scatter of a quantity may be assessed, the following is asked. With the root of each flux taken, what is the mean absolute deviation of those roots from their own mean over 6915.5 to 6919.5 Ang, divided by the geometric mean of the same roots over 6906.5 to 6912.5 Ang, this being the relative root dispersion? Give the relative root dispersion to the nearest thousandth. 0.005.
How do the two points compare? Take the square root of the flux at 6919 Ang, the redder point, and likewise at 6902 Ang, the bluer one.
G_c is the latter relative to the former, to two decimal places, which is 1.00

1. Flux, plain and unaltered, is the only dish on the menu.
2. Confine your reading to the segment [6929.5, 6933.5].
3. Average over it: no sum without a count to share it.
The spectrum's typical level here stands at 23.5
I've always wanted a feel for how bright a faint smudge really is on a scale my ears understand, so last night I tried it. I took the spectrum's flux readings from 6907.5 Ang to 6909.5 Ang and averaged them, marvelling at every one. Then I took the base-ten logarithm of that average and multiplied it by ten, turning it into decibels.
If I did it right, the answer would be 14.1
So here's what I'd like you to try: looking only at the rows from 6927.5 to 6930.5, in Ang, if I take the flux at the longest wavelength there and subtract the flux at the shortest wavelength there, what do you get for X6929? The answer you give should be 1.6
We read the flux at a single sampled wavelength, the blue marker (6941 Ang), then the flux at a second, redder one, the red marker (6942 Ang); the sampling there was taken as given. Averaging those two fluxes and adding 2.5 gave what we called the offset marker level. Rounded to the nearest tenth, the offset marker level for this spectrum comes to 27.5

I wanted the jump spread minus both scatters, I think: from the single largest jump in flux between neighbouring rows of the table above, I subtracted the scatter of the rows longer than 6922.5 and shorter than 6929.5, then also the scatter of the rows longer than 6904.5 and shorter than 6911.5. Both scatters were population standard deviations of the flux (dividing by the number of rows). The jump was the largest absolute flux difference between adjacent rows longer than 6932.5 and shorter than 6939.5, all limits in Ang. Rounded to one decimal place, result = -1.5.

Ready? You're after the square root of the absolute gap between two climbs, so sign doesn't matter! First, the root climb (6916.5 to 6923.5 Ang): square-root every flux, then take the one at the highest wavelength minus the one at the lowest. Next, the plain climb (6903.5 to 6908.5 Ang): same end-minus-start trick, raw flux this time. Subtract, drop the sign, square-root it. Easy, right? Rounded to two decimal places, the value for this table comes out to 1.30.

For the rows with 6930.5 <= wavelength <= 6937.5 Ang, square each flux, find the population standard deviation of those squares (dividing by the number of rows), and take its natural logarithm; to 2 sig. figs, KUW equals 3.0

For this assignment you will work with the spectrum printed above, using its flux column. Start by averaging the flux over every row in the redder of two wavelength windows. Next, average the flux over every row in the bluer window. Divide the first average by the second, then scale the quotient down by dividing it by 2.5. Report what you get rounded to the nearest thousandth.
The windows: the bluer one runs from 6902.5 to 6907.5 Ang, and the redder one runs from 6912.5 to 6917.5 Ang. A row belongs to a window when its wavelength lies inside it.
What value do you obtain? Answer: 0.409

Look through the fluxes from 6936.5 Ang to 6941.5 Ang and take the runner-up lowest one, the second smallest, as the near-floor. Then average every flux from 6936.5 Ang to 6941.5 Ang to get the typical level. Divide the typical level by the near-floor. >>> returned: 1.020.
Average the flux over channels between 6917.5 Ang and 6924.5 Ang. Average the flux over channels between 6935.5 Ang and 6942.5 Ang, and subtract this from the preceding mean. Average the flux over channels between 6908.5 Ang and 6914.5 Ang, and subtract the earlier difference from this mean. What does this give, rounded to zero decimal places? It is 25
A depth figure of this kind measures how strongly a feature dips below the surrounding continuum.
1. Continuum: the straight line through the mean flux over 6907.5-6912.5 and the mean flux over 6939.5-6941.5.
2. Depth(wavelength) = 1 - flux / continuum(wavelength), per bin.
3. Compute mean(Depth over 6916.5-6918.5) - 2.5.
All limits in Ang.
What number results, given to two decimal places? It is -2.47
